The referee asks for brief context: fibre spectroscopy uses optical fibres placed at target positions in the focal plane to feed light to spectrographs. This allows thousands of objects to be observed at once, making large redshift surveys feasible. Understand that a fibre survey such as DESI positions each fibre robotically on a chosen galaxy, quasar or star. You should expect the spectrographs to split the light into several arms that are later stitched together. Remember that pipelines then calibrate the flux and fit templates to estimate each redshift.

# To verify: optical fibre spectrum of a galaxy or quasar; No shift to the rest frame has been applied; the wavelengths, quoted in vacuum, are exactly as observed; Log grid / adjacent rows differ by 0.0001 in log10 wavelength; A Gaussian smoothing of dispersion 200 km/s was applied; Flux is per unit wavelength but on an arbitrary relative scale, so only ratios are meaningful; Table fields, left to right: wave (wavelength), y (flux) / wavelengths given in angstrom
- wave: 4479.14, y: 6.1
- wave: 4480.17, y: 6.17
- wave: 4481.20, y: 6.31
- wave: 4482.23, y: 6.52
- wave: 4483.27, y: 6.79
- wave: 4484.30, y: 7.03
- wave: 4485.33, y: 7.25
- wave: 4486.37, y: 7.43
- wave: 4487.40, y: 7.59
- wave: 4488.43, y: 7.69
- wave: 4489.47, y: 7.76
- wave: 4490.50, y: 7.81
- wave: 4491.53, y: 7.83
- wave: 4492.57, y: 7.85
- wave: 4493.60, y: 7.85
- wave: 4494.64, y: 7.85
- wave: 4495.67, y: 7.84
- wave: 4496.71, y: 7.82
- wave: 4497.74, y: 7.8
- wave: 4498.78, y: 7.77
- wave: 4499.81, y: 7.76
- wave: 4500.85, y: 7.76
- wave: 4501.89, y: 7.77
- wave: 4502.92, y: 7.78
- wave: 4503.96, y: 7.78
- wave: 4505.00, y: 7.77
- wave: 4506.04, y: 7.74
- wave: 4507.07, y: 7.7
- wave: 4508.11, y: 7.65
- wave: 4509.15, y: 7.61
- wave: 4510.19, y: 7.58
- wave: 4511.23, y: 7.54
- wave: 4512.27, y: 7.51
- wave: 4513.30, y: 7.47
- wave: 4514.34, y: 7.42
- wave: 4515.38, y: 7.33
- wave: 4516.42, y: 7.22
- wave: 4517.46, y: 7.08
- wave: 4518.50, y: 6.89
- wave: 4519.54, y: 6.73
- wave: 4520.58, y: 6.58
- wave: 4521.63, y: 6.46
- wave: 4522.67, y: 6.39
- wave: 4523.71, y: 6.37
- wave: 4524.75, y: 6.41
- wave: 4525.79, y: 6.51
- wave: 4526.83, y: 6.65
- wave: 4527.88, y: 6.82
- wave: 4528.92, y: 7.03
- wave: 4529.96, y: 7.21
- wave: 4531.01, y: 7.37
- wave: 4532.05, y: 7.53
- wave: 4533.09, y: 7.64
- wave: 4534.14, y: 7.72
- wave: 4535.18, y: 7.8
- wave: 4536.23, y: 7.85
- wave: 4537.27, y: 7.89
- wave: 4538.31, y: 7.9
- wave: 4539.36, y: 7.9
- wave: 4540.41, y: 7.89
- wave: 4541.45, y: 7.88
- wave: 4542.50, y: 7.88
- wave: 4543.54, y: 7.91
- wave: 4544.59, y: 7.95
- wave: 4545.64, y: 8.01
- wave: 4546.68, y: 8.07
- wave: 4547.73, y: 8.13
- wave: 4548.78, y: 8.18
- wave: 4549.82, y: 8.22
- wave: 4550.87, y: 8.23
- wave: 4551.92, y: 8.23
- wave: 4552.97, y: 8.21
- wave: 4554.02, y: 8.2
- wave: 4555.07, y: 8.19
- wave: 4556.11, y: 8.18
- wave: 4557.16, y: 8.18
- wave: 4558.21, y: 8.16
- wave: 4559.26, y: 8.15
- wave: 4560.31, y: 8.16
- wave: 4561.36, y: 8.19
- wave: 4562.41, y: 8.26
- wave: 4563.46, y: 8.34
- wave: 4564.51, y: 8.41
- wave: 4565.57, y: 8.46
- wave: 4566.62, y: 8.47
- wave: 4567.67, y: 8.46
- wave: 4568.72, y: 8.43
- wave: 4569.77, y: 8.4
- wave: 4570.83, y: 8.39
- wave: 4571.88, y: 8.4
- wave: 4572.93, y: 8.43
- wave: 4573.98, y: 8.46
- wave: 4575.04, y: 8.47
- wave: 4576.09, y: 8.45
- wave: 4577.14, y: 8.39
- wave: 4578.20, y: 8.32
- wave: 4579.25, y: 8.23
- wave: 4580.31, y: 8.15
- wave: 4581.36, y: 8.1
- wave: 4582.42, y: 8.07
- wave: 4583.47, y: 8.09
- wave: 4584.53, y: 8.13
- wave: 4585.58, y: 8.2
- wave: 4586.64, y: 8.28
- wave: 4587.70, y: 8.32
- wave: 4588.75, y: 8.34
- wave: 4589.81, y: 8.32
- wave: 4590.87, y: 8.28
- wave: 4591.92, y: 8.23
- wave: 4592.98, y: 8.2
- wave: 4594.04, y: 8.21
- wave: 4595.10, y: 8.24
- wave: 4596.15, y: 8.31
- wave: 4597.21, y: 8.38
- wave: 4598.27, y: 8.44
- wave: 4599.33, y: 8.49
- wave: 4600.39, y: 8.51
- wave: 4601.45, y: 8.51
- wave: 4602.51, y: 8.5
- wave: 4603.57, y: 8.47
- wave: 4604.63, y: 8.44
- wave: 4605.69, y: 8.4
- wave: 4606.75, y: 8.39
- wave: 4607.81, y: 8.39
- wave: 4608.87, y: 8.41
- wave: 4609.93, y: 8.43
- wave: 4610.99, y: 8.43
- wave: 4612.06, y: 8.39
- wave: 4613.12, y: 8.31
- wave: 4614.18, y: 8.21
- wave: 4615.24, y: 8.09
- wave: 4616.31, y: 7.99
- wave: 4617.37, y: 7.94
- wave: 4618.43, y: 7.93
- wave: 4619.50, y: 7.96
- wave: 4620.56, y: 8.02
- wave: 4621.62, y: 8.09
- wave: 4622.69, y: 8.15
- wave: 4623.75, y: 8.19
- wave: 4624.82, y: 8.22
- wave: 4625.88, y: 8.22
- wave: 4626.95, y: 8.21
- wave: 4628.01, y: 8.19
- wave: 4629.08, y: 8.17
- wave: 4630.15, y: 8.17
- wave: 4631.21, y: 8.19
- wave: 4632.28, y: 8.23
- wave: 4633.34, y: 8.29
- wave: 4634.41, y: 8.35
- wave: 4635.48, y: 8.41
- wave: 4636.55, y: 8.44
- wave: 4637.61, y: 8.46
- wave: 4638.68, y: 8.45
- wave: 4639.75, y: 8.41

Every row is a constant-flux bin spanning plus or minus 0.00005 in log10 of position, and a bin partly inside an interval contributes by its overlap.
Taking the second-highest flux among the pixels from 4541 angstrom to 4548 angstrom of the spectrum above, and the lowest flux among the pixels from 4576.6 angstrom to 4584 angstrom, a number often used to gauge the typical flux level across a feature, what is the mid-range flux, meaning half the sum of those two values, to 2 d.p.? 8.07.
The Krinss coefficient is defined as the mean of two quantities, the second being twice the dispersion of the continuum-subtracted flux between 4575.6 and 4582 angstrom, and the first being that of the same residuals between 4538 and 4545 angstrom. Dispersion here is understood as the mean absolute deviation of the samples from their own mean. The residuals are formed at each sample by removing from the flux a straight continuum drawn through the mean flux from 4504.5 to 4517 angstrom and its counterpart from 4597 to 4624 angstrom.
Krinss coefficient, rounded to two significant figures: 0.13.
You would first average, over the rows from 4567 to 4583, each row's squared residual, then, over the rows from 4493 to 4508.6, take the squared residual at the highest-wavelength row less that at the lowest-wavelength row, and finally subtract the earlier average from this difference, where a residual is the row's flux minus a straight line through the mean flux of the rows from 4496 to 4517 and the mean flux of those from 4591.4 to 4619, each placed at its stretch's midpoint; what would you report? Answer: -0.17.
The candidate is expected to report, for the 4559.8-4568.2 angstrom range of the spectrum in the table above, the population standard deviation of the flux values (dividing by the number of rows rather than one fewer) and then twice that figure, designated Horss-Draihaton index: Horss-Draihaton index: 0.24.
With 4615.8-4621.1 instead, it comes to 0.07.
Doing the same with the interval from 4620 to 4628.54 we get 0.13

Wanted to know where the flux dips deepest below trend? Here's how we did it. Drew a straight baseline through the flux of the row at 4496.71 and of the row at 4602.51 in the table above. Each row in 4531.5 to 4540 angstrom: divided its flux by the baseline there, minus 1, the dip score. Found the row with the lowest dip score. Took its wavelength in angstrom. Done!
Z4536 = 4532.05 angstrom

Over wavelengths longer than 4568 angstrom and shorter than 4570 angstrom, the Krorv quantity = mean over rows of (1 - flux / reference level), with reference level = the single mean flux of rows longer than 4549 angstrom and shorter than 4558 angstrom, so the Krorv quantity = -0.026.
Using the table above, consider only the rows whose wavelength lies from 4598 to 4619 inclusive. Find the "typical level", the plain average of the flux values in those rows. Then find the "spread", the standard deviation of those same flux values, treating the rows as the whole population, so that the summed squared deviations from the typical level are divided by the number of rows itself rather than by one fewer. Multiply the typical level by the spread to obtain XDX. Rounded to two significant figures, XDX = 1.6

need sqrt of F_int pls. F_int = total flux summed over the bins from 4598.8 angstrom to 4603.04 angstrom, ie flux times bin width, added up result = 6.00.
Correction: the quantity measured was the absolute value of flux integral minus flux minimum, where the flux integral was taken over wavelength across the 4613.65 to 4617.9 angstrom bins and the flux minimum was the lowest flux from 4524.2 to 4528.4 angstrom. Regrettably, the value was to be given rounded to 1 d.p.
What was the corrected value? 27.8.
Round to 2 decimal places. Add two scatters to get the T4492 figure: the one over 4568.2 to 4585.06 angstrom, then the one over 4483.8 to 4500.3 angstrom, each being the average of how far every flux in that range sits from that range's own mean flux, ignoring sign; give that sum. 0.31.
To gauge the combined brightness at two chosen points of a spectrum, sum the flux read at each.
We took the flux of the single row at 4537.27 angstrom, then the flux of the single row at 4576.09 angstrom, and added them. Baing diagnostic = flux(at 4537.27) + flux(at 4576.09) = 16.3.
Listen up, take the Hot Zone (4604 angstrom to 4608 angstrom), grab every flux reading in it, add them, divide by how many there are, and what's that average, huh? 8.41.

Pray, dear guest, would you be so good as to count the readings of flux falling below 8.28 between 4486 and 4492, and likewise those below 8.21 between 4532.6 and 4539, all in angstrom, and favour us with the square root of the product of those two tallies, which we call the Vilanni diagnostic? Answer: 6.0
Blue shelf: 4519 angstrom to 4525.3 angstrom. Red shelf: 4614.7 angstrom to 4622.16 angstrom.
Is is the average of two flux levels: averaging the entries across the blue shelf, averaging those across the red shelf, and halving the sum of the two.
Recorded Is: 7.25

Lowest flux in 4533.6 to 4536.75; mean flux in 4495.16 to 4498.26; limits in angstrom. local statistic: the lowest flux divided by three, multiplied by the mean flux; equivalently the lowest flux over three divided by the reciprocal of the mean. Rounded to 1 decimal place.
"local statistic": 20.1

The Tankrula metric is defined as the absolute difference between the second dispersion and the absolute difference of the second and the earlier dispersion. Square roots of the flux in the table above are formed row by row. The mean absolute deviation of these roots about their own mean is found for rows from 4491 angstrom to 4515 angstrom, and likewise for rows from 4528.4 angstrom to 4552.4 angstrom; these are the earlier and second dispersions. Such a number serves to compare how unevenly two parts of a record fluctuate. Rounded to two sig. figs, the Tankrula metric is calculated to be 0.020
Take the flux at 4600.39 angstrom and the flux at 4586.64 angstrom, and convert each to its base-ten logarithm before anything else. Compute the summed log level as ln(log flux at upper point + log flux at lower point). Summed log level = 0.614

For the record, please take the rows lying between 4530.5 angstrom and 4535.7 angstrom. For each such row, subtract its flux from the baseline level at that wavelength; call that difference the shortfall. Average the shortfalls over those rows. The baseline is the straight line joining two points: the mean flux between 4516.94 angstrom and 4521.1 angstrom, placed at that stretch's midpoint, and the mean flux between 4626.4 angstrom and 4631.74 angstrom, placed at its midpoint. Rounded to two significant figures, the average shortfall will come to -0.62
